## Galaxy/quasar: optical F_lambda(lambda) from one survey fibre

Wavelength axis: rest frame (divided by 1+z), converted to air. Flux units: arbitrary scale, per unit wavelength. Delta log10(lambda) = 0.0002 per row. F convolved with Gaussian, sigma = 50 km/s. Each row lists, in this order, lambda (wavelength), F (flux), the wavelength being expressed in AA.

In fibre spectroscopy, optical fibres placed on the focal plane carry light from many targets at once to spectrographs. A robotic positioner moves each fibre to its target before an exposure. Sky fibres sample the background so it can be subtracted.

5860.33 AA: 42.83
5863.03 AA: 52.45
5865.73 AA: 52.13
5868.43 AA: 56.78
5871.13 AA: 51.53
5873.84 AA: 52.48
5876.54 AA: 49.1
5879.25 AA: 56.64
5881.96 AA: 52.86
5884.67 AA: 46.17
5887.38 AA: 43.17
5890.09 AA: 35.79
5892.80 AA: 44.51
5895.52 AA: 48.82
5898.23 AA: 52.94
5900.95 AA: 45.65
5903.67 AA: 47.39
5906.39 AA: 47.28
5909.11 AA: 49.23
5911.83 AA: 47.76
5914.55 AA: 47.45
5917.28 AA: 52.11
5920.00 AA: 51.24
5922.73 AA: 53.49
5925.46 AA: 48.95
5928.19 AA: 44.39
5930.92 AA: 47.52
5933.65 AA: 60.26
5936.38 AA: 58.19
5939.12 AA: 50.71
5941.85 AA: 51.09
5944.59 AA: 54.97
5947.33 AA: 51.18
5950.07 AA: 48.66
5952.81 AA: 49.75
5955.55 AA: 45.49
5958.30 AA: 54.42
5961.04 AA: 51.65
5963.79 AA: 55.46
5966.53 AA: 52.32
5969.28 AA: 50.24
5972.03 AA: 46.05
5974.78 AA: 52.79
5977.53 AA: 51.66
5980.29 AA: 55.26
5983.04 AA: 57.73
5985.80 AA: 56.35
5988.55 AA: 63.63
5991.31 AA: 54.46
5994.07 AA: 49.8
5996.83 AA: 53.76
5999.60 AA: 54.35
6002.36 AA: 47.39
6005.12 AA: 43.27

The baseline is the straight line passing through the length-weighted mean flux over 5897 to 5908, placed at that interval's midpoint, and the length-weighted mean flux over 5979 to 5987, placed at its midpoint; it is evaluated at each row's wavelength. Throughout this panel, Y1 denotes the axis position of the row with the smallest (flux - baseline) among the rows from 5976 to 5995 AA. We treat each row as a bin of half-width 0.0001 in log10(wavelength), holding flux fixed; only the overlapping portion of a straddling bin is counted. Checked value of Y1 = 5994.07 AA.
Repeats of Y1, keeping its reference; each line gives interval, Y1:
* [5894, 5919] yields 5900.95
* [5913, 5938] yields 5928.19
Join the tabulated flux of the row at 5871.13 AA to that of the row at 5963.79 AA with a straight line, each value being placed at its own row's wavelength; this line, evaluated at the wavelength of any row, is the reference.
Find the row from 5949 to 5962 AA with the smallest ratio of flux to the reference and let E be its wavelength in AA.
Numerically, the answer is 5955.55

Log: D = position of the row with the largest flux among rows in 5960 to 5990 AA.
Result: 5988.55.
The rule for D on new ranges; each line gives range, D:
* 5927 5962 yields 5933.65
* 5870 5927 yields 5879.25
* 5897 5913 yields 5898.23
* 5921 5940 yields 5933.65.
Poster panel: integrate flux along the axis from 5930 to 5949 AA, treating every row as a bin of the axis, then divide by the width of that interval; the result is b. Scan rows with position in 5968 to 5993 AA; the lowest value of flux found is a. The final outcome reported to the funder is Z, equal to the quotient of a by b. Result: 0.86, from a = 46.05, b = 53.5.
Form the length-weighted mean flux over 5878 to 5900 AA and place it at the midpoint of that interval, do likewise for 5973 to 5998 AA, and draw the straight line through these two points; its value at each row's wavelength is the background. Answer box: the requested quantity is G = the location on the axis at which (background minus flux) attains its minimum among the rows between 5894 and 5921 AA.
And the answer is 5898.23 AA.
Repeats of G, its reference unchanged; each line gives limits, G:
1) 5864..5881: 5868.43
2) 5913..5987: 5933.65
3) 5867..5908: 5868.43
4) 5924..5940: 5933.65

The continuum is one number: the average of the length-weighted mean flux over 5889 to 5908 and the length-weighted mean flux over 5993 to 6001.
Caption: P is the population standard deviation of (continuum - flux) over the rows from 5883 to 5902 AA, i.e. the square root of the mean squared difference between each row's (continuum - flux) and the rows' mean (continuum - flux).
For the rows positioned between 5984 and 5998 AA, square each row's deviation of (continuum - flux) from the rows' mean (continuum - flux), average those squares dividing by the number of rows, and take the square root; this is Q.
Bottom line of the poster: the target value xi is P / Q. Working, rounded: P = 4.9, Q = 4.5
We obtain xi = 1.08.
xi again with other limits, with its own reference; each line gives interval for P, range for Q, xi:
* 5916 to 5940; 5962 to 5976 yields 1.50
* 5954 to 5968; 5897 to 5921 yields 1.46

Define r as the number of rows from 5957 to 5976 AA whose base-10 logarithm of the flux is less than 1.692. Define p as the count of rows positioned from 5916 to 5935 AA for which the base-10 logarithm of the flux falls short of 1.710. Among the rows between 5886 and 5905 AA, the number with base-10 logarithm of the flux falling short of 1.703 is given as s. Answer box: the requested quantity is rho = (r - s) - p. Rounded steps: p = 4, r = 1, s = 6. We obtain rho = -9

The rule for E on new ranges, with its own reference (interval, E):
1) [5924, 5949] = 5928.19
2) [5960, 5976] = 5972.03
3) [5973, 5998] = 5994.07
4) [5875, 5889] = 5887.38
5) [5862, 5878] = 5876.54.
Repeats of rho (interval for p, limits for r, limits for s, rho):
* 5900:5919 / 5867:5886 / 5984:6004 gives -6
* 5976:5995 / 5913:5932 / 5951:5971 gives 0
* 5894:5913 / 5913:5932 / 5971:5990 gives -3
